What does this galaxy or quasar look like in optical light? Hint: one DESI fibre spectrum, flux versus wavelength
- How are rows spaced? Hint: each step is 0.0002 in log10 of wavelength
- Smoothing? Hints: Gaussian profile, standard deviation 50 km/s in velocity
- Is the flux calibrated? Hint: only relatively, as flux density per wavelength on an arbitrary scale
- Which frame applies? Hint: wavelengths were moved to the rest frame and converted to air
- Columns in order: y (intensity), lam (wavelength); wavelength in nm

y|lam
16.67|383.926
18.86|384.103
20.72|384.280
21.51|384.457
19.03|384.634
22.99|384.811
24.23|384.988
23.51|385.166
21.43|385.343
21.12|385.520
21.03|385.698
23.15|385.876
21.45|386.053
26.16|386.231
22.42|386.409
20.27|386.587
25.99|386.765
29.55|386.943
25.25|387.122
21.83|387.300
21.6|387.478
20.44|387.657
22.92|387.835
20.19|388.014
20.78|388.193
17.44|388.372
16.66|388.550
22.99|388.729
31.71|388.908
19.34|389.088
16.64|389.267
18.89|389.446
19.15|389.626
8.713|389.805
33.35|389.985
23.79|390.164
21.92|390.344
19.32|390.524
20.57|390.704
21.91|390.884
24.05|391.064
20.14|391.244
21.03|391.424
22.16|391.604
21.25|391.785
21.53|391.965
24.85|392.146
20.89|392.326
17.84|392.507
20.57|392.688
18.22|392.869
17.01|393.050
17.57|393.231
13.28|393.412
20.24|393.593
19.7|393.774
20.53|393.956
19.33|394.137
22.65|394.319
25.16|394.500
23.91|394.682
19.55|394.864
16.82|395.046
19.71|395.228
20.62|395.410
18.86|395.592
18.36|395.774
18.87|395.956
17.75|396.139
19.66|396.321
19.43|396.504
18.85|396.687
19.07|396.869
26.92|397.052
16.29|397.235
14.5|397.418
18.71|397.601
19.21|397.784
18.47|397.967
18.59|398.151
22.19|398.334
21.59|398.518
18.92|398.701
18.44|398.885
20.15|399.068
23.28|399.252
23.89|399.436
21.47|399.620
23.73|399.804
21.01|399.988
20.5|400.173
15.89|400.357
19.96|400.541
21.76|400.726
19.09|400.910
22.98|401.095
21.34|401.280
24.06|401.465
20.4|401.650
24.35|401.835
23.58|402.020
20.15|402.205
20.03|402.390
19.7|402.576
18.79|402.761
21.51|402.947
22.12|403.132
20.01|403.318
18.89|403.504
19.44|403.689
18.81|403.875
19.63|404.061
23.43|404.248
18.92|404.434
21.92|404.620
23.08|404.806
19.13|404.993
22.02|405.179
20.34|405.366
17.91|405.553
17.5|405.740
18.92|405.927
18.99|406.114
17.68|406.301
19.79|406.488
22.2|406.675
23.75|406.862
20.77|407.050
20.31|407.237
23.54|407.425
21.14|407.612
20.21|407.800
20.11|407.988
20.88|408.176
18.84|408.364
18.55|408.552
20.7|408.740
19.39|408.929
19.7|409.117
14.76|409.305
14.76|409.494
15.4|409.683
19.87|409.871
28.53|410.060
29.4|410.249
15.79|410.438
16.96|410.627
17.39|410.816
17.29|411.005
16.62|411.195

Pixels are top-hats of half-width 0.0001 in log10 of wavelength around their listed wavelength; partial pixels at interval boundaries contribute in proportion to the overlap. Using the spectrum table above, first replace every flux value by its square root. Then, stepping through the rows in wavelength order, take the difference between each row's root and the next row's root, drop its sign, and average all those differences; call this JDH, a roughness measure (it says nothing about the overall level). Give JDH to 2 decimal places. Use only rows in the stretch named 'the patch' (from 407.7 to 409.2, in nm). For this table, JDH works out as 0.11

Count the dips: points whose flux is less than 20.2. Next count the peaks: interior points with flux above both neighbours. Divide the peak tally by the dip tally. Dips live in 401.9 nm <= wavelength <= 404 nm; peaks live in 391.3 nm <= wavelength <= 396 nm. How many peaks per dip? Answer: 1.0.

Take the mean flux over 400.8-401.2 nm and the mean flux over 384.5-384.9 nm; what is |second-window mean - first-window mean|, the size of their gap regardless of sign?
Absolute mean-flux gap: 0.0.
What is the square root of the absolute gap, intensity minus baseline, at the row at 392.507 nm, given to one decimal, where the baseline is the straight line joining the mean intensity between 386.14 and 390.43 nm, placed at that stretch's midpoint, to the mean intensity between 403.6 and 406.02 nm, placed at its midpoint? 1.9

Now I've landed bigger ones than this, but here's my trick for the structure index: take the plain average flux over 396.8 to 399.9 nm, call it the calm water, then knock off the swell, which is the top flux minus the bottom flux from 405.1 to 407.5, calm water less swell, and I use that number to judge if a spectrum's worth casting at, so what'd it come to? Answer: 14.1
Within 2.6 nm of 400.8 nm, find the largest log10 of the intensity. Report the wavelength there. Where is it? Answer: 401.835 nm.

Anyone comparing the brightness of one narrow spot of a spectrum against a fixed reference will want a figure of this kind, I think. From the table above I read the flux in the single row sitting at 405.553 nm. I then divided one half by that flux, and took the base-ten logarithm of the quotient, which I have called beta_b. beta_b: -1.55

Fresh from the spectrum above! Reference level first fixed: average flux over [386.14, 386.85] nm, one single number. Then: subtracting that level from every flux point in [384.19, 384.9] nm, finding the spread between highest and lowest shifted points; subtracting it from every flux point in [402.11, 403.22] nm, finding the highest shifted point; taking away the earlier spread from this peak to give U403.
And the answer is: -5.5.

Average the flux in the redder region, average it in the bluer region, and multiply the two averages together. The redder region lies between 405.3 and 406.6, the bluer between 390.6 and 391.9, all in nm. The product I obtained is 404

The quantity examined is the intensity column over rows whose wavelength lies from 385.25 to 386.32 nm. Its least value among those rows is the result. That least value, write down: 21.03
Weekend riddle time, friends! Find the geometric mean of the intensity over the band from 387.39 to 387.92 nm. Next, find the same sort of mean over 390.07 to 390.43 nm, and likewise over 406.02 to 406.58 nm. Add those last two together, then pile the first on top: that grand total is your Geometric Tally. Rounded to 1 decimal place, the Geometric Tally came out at 63.3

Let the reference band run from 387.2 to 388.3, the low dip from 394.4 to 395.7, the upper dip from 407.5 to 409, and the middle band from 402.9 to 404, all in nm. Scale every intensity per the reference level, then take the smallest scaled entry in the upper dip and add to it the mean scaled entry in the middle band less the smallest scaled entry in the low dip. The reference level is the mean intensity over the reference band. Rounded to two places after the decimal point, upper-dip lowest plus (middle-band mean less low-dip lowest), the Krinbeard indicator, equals 1.03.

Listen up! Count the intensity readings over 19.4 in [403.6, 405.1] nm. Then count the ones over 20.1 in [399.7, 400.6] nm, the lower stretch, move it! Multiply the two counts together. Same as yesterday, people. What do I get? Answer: 15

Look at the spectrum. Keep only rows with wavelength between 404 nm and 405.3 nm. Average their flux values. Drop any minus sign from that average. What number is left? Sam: 21.2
